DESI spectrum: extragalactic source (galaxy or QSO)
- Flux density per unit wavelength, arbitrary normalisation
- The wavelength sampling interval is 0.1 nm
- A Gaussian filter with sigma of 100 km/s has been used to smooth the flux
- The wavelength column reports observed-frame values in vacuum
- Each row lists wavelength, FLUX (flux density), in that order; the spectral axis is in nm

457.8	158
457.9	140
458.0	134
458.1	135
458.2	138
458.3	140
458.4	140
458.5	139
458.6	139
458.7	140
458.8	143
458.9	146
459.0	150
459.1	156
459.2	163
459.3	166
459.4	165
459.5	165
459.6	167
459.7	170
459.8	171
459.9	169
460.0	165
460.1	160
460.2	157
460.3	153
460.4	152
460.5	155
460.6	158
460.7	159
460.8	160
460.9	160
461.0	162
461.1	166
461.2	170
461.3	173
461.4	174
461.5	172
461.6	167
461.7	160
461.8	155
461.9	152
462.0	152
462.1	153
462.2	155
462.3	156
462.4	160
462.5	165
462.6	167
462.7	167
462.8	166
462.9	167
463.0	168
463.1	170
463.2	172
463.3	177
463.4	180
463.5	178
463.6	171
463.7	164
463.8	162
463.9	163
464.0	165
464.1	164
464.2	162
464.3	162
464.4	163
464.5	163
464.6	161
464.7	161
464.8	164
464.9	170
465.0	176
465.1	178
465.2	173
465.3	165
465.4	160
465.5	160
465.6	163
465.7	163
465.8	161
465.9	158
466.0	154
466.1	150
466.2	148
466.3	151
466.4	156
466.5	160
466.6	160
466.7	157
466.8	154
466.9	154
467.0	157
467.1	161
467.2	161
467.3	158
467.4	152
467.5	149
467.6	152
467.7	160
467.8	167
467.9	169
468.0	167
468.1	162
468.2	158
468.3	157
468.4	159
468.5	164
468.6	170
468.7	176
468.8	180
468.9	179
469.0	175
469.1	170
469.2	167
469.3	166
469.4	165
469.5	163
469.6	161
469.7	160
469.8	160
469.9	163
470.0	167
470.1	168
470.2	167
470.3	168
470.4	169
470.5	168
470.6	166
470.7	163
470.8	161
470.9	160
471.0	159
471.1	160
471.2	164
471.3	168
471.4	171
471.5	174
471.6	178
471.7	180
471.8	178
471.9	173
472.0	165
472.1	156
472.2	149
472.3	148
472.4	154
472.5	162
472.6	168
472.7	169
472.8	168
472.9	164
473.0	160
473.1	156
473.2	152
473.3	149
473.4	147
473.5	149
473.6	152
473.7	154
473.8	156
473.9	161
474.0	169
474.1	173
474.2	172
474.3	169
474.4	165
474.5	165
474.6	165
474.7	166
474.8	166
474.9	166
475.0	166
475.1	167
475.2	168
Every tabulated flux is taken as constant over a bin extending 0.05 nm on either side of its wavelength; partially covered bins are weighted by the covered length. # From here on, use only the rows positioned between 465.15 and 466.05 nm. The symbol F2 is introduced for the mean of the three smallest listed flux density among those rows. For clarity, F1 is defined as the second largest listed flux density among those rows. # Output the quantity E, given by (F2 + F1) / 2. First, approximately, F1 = 165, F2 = 157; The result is 161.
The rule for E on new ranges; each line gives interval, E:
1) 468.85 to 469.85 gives 168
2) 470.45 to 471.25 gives 163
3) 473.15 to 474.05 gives 155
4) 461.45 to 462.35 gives 160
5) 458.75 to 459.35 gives 155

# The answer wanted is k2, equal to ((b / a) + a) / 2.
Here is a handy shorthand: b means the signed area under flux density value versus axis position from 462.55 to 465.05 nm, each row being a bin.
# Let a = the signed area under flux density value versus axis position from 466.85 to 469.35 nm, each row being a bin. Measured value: 205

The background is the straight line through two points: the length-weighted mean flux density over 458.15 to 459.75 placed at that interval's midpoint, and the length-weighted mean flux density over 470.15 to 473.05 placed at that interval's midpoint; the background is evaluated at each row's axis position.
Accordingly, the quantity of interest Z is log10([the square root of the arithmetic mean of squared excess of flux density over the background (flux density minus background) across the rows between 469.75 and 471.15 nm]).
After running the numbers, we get 0.58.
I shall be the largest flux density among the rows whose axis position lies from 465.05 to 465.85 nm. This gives 178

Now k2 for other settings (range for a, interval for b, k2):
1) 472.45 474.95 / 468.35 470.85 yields 203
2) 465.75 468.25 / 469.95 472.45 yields 197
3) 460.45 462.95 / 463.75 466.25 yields 203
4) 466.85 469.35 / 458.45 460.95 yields 205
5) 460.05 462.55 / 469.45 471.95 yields 201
